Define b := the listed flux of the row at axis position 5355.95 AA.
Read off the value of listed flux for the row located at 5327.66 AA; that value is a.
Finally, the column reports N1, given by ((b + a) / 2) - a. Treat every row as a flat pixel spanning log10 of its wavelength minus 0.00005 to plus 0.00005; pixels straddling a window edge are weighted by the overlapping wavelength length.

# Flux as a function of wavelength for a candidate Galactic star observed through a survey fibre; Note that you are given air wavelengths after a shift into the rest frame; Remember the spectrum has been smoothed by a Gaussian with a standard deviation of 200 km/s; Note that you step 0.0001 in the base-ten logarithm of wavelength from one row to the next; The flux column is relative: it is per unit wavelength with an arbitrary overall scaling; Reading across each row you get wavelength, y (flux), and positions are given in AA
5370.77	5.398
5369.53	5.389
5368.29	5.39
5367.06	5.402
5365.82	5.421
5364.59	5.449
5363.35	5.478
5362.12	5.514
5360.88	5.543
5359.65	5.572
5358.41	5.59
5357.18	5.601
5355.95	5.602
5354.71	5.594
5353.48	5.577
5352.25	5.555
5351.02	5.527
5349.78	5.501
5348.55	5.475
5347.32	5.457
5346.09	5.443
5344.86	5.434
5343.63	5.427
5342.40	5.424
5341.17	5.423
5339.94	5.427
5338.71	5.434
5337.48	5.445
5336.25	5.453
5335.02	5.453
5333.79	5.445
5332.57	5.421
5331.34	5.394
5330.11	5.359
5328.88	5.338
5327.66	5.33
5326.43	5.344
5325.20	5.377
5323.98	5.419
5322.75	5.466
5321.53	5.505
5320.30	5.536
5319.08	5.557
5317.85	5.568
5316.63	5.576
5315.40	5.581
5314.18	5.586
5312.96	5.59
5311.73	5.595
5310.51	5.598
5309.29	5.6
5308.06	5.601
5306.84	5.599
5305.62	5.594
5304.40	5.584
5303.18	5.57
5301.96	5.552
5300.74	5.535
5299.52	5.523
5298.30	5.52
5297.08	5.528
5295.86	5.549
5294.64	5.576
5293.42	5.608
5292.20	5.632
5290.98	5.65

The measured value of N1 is 0.14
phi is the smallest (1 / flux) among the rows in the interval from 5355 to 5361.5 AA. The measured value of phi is 0.179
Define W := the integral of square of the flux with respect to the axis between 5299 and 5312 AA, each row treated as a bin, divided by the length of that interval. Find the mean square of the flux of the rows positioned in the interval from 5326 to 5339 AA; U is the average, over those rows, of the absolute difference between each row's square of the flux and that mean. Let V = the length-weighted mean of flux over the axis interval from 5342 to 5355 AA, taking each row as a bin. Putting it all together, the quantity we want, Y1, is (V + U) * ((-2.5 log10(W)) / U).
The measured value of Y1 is -47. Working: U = 0.48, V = 5.49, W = 31.1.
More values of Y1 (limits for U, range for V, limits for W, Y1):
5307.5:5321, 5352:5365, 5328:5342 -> -121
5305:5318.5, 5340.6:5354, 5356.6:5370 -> -210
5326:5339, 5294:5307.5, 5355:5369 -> -47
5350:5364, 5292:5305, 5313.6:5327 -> -60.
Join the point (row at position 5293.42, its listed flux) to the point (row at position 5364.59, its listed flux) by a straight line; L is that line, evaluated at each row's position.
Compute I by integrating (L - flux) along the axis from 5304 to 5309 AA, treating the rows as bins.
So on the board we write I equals -0.08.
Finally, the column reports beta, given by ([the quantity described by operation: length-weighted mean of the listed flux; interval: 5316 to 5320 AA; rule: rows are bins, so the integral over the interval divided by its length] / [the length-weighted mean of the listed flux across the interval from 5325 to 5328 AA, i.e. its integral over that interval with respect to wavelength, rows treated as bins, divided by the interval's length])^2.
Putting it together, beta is 1.09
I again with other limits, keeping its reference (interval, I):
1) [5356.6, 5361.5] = -0.56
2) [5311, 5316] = -0.13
